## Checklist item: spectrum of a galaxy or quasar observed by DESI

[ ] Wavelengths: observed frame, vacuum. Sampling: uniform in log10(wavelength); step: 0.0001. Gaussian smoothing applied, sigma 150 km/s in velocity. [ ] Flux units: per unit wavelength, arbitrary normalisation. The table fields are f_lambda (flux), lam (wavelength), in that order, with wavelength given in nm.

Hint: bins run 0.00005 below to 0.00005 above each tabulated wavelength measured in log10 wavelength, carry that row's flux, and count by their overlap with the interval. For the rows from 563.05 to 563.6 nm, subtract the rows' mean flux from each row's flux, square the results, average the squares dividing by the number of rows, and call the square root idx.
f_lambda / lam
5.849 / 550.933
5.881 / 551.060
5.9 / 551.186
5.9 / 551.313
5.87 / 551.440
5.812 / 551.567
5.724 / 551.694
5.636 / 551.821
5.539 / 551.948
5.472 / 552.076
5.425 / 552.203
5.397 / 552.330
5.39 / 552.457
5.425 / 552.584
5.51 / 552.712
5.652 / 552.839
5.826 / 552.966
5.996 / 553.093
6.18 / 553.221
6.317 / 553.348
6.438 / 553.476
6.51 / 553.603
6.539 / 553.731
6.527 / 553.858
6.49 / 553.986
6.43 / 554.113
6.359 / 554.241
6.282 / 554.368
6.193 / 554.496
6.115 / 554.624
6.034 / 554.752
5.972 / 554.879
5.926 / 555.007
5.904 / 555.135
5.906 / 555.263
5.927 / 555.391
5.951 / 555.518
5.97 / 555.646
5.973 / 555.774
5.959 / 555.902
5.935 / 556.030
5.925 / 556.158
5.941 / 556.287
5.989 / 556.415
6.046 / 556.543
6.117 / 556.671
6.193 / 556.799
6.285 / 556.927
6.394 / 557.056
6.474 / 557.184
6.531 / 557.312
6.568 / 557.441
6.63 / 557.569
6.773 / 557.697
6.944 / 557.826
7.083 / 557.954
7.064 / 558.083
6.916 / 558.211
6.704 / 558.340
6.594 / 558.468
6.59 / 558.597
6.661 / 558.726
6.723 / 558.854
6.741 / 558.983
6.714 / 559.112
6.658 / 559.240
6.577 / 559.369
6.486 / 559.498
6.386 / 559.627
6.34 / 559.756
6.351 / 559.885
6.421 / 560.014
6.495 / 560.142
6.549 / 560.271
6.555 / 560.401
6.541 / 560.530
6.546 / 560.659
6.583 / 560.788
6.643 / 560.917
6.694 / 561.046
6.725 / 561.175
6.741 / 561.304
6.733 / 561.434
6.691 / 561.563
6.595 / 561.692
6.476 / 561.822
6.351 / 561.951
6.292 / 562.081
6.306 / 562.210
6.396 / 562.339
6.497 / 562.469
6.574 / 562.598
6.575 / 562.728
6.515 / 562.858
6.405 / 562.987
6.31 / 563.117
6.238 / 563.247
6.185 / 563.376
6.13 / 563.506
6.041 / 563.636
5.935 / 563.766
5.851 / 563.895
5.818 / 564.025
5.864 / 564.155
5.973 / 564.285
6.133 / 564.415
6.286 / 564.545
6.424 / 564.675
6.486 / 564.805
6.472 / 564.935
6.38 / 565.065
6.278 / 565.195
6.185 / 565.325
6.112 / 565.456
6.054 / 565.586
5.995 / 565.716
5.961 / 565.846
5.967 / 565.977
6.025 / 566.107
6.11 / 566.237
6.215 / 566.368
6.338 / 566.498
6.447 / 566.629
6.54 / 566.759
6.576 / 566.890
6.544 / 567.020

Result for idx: 0.066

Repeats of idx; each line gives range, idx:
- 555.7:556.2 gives 0.019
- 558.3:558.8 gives 0.048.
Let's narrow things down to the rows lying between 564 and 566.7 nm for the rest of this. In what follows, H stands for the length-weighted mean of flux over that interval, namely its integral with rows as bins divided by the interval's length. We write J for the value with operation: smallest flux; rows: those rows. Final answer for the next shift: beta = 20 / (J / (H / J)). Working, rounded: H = 6.17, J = 5.818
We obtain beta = 3.6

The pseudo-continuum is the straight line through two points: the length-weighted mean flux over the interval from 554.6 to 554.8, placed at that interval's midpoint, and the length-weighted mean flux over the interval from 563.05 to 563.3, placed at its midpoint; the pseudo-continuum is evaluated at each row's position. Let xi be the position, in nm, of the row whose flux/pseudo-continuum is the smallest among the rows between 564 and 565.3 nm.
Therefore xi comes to 564.025 nm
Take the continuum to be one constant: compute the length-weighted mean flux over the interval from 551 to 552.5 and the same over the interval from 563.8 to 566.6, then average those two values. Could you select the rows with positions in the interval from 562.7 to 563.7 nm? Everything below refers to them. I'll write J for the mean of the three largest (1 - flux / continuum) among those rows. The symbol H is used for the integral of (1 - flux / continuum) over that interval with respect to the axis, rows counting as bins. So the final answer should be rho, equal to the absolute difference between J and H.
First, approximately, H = -0.07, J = -0.036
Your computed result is 0.03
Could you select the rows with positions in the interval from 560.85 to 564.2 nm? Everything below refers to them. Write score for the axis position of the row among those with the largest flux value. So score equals 561.304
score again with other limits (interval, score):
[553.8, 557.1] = 553.858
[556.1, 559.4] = 557.954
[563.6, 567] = 566.890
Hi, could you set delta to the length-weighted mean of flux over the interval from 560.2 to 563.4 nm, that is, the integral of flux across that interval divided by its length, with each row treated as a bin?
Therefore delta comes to 6.5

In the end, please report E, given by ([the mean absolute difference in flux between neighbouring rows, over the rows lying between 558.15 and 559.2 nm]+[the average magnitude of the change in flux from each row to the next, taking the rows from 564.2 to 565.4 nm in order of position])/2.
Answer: 0.087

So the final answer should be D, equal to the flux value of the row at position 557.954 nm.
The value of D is 7.083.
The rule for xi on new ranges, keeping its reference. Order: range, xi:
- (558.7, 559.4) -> 559.369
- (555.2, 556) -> 555.263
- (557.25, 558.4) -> 557.312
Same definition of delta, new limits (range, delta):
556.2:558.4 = 6.5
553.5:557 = 6.1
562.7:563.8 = 6.3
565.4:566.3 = 6.0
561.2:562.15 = 6.6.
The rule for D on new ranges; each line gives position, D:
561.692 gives 6.595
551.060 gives 5.881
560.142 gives 6.495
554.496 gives 6.193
